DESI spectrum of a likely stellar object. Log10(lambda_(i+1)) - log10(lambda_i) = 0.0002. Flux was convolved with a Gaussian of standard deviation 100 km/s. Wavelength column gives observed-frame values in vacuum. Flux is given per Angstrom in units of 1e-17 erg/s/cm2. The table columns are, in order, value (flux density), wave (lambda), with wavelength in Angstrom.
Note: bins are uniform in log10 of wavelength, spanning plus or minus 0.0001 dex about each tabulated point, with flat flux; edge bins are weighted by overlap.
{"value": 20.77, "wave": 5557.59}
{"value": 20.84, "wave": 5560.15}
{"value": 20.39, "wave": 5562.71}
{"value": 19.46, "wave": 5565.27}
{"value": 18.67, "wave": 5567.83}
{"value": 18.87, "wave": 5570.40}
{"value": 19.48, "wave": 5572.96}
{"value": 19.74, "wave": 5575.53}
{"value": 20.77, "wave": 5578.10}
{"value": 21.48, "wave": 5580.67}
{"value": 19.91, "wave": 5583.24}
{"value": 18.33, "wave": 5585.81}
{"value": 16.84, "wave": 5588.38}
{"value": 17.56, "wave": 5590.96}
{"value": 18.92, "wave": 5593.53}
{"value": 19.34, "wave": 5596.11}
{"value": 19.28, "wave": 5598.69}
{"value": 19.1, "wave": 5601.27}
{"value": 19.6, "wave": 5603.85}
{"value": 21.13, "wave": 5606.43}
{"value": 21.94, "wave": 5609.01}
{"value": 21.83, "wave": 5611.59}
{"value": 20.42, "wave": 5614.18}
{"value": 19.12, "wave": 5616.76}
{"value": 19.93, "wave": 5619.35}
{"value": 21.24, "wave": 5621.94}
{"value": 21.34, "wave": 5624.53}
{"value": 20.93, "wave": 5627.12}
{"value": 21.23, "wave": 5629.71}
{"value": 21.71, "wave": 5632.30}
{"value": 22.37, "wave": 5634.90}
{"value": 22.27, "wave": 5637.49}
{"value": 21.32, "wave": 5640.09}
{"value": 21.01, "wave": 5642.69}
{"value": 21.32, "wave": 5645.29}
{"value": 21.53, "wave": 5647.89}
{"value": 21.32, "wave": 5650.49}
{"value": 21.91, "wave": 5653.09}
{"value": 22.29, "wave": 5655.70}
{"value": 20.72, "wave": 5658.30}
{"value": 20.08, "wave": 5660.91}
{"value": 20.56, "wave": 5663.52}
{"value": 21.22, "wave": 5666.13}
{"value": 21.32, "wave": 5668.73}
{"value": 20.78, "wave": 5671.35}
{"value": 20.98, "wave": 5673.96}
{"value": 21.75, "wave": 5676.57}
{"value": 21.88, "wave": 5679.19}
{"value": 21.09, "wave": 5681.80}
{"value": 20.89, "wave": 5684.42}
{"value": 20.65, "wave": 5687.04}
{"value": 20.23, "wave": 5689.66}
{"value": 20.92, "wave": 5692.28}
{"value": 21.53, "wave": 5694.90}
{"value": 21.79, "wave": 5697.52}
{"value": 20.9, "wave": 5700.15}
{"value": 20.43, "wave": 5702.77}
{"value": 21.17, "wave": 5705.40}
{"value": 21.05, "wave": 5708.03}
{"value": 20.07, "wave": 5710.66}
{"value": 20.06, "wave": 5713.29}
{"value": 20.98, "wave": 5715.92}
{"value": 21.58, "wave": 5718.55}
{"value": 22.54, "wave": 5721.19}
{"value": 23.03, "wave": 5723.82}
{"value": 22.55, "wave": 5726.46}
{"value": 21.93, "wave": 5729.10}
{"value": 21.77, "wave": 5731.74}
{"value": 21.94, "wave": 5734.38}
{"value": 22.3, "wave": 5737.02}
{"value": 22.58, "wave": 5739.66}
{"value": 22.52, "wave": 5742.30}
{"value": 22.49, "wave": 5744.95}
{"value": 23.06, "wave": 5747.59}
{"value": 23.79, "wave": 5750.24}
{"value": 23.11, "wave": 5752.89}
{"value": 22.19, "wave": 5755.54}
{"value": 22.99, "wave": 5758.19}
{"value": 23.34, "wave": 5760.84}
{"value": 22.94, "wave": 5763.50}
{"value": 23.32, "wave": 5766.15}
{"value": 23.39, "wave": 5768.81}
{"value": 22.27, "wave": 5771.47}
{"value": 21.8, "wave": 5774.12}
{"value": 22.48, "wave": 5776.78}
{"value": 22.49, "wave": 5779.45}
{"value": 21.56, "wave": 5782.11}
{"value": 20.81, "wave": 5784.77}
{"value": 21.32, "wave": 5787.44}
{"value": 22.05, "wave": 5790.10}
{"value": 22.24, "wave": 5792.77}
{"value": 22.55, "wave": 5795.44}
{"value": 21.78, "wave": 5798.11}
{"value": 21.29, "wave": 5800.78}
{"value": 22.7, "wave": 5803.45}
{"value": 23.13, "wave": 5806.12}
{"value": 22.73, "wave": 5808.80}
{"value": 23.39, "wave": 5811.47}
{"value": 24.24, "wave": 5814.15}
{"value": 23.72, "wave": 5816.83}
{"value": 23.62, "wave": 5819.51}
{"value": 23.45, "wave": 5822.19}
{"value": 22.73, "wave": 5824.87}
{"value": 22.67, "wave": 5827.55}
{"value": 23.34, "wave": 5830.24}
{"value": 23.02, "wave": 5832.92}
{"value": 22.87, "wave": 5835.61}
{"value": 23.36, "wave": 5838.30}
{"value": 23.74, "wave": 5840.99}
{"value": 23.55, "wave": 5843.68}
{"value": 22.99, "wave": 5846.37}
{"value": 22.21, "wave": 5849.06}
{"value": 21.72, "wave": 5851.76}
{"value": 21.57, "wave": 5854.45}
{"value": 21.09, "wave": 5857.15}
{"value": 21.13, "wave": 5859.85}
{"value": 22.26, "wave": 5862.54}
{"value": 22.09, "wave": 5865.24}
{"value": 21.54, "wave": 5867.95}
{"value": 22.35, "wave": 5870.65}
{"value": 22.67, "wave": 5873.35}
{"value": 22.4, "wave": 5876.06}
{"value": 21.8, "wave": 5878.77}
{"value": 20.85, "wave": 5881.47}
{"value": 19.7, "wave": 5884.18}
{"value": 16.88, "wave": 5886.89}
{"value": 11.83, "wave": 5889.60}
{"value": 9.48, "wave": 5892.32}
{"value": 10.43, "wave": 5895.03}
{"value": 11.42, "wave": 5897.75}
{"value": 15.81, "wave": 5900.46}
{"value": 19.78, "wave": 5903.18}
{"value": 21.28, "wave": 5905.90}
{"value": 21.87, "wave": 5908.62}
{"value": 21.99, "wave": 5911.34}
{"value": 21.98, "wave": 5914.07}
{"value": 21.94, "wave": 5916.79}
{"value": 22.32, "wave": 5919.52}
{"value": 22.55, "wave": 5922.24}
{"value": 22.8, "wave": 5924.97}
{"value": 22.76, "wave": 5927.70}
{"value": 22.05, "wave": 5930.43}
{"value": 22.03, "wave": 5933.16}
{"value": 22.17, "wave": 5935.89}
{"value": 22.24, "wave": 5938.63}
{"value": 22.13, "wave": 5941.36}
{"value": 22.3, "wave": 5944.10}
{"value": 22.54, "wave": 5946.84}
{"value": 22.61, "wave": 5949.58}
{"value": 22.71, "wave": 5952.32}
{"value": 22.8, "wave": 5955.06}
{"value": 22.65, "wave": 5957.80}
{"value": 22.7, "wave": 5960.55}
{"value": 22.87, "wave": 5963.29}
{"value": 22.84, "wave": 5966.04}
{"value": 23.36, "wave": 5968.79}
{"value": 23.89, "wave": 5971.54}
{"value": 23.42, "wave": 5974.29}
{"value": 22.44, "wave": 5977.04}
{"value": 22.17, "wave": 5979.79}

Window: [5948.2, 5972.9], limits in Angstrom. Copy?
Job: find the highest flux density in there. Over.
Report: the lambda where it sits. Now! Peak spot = 5971.54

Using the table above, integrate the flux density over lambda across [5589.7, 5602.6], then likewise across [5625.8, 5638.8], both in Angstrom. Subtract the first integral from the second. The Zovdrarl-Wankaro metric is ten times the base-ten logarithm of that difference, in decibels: 15.9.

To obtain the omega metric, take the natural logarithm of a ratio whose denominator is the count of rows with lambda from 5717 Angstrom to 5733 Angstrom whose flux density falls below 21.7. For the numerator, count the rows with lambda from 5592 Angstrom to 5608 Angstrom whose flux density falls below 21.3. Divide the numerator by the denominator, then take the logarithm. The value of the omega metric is 1.8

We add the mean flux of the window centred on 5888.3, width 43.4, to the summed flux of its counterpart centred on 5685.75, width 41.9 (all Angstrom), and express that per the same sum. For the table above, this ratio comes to 1.05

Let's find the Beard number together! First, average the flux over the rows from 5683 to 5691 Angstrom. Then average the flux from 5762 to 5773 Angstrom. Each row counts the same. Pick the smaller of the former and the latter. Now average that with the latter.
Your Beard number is 21.8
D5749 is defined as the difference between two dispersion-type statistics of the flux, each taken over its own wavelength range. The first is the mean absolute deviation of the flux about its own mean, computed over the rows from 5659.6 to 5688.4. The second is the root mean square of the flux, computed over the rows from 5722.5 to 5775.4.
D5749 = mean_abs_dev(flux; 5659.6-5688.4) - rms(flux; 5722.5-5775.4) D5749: -22.28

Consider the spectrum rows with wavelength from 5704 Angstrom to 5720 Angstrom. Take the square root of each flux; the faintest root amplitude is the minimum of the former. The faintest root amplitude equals 4.48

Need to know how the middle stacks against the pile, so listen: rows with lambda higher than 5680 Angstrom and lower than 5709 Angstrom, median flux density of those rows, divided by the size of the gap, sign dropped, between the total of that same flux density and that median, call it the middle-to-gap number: 0.10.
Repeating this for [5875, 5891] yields 0.22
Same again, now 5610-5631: 0.15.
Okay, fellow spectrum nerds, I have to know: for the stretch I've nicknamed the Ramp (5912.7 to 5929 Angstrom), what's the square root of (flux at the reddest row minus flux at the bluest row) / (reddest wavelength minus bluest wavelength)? 0.239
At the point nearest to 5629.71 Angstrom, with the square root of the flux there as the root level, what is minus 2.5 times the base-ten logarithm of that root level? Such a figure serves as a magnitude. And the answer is -1.659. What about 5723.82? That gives -1.703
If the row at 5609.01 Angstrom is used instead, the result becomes -1.677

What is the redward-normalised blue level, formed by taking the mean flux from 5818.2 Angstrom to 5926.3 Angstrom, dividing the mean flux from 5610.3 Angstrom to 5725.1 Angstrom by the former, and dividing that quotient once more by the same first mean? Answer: 0.049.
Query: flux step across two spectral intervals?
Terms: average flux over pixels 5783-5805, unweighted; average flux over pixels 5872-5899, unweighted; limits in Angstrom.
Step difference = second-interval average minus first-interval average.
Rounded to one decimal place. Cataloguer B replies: -5.1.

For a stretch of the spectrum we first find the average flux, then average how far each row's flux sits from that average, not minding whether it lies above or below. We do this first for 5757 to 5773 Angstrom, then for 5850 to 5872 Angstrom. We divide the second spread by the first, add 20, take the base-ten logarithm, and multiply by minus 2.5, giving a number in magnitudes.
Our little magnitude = -3.319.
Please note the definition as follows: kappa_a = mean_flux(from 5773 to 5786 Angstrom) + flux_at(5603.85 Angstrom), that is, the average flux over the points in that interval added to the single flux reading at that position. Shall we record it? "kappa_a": 41.4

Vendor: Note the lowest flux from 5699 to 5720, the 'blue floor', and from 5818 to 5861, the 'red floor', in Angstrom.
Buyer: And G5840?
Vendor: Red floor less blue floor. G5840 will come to 1.03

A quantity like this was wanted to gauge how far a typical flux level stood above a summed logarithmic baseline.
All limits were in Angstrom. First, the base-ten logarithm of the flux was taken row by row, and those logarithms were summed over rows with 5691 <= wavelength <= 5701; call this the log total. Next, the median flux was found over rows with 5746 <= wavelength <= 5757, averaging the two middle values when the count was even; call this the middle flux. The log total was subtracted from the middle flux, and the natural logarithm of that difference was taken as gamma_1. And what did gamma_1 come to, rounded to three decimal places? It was 2.878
